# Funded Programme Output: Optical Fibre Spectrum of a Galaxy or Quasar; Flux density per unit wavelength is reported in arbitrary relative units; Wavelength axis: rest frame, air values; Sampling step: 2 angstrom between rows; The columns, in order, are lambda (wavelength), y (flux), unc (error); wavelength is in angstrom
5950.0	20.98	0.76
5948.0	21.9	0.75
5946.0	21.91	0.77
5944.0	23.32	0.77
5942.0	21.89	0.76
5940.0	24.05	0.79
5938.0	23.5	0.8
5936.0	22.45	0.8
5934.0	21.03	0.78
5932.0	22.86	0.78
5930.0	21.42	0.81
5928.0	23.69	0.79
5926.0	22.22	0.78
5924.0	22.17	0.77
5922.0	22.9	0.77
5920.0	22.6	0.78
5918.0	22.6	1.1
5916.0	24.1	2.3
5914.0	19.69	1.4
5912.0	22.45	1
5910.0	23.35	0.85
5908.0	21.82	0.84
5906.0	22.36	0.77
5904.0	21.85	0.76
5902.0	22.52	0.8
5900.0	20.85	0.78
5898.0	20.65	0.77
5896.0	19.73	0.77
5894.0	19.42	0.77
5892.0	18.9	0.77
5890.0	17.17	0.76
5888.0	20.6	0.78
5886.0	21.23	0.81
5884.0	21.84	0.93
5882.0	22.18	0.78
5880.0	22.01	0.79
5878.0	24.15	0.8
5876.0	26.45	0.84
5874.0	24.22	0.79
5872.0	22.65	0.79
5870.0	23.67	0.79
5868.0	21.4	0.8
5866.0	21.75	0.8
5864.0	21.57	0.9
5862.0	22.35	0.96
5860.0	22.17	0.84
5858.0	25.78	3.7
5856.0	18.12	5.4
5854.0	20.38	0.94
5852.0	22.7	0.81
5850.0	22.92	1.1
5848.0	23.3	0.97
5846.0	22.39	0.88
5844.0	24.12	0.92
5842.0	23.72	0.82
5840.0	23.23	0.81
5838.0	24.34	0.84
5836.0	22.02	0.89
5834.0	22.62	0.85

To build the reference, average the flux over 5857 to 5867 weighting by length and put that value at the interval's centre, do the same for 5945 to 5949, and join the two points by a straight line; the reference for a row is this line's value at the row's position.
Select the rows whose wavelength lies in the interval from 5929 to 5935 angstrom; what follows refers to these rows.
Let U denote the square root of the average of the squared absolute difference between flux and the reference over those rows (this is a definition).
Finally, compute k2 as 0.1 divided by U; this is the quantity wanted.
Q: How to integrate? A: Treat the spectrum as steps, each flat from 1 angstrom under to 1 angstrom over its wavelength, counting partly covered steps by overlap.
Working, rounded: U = 0.83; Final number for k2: 0.120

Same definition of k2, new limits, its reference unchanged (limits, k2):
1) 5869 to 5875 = 0.091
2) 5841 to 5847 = 0.112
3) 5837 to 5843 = 0.106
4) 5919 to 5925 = 0.199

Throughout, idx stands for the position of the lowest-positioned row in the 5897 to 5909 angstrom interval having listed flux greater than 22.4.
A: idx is 5902.0 angstrom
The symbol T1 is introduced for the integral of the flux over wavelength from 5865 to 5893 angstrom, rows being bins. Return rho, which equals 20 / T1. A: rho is 0.032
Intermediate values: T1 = 616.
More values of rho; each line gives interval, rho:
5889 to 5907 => 0.055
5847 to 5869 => 0.041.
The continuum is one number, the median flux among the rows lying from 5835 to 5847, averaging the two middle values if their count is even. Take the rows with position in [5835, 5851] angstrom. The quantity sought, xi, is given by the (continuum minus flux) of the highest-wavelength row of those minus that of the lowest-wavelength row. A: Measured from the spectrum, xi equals -0.9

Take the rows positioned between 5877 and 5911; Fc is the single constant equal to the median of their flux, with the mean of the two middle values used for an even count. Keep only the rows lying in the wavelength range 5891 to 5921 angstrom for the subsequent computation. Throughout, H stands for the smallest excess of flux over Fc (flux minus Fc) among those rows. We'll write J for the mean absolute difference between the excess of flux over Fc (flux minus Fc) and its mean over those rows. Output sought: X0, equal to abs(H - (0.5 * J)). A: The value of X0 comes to 4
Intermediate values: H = -3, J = 1.32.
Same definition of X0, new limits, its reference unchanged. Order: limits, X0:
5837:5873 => 4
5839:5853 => 0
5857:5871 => 1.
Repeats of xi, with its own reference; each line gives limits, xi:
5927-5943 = 1.8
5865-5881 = -0.3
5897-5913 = -1.8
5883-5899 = 1.2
